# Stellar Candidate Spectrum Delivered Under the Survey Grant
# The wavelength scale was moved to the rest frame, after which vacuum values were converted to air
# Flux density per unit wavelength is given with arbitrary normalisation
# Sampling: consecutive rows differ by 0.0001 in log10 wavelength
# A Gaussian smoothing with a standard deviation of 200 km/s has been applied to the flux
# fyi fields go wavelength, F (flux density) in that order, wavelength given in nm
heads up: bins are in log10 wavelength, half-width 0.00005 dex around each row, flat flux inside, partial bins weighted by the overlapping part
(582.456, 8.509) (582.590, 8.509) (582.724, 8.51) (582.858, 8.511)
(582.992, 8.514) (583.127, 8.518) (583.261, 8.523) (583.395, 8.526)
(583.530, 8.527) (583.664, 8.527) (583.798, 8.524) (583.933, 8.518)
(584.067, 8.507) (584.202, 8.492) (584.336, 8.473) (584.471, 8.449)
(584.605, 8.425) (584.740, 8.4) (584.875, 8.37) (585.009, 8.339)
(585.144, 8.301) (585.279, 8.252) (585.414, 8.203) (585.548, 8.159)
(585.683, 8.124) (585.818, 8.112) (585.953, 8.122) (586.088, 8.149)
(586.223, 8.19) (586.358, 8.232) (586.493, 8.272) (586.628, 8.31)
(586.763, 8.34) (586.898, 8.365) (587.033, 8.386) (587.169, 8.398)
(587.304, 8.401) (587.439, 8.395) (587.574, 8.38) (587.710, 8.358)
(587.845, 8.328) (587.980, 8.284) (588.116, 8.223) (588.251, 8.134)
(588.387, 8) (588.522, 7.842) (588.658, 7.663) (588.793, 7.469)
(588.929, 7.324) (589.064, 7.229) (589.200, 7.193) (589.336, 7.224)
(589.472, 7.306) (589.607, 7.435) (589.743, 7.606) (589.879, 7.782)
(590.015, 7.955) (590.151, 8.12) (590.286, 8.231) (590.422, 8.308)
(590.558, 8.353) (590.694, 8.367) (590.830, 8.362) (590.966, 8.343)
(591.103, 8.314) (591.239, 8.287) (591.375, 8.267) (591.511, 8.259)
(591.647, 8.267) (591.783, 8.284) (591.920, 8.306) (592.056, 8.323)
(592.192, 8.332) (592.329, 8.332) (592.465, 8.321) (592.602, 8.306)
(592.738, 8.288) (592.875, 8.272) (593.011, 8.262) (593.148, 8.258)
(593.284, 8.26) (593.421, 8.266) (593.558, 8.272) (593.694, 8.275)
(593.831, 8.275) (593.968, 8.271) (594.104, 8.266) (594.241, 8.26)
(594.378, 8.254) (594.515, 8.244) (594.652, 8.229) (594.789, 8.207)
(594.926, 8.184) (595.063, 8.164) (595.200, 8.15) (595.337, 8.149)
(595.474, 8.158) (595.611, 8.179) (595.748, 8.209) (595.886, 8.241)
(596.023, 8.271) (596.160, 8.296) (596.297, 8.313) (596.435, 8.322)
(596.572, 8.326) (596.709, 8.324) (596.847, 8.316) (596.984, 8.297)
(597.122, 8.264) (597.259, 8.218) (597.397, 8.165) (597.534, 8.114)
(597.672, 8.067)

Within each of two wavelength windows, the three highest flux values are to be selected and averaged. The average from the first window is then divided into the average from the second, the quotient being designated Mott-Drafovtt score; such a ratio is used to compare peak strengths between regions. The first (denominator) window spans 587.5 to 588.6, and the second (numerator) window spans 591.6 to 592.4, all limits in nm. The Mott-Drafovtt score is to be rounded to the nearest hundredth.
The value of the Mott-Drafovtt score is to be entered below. 1.00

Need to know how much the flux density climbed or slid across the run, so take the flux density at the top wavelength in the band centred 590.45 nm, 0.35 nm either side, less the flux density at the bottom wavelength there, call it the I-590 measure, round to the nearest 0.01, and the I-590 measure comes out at 0.25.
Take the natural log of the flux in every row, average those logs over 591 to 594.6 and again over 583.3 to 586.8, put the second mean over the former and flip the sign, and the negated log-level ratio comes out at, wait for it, -1.00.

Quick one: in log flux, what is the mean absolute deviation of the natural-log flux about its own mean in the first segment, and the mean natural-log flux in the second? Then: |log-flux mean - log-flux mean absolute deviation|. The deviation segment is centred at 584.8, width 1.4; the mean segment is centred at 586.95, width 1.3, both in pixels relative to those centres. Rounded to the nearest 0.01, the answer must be 2.11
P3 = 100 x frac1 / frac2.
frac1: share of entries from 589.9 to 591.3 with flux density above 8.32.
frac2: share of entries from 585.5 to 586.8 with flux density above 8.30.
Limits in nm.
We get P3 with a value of 200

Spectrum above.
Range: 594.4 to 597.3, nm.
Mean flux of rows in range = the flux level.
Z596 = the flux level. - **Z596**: 8.24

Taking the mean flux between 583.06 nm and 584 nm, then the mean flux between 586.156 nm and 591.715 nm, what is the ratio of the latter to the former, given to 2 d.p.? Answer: 0.95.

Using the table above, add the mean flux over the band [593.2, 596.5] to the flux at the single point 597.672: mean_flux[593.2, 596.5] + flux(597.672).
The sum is 16.3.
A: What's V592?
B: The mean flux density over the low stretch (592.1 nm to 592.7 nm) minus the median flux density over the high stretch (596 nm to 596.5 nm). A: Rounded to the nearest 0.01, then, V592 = 0.02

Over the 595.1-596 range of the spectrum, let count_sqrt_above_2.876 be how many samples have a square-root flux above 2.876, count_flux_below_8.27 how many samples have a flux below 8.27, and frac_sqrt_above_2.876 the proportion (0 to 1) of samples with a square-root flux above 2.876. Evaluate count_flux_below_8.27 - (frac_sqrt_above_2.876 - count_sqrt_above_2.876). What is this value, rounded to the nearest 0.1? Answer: 6.0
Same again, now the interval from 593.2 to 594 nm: 4.5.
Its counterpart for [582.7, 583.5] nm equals 5.0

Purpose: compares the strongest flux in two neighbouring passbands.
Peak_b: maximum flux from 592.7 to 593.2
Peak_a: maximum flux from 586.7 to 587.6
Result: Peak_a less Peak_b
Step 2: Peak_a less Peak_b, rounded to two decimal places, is 0.11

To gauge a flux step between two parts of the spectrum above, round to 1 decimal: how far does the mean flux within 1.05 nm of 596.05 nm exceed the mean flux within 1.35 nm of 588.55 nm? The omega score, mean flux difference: 0.4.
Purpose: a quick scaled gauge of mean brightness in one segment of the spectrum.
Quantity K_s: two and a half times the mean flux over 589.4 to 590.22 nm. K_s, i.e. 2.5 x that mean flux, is 19.3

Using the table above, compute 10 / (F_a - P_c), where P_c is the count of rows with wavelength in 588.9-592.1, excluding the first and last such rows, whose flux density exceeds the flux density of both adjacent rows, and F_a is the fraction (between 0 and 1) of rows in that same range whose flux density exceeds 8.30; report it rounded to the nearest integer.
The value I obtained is -15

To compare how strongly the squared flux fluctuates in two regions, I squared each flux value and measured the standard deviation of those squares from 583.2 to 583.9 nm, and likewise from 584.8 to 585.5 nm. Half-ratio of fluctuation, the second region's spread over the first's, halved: 18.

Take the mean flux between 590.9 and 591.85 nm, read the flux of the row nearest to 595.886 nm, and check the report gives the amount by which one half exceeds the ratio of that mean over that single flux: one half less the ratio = -0.506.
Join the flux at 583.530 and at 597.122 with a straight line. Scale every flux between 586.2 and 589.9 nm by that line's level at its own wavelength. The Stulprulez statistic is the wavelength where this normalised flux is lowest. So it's 589.200 nm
